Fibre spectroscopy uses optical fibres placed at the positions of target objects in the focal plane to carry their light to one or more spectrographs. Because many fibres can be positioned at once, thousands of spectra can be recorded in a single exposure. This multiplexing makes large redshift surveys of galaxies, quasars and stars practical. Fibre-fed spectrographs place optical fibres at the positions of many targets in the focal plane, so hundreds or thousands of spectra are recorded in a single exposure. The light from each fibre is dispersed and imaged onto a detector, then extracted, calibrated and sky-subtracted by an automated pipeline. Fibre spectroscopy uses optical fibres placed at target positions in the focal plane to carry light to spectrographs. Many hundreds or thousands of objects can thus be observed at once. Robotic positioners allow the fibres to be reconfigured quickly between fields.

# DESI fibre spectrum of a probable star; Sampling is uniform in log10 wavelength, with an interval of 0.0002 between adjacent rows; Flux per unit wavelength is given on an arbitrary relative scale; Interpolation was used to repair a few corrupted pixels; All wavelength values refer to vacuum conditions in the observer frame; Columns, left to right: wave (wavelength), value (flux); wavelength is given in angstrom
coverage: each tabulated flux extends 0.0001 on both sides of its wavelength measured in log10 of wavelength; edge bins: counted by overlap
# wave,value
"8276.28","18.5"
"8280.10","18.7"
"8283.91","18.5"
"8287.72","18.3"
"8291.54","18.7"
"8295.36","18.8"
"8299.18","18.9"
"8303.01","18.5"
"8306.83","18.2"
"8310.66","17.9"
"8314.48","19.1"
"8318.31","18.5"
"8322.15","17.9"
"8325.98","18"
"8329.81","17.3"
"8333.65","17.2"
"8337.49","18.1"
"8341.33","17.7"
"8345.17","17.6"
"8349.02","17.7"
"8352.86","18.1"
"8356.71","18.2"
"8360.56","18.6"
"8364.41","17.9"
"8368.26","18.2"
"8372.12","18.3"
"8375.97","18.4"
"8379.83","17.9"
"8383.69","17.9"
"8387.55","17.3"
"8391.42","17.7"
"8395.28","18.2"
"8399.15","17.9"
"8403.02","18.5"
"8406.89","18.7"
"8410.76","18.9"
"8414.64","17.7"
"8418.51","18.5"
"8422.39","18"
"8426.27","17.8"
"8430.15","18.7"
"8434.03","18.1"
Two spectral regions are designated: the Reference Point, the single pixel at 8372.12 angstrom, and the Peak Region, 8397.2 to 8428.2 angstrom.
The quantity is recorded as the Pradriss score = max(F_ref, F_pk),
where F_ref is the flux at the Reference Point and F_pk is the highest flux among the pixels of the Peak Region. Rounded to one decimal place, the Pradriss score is 18.9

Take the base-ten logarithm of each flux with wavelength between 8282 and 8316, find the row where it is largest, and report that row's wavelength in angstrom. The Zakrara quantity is 8314.48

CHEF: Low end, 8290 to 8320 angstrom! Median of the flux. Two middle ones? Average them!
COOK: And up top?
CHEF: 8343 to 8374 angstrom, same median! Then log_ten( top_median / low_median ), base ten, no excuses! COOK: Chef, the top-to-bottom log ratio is -0.011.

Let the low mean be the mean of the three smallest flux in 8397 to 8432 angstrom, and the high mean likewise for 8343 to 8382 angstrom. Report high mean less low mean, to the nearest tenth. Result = -0.1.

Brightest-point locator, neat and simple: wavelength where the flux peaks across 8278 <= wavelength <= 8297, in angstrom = 8295.36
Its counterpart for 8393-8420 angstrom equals 8410.76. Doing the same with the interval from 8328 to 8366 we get 8360.56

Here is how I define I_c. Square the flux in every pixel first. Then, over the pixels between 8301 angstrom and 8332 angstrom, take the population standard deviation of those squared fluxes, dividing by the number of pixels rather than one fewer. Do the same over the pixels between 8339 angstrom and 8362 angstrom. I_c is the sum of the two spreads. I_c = 31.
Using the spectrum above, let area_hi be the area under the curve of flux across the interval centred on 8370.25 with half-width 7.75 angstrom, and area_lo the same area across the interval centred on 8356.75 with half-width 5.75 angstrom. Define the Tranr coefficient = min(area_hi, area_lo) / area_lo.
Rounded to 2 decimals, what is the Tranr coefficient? 1.00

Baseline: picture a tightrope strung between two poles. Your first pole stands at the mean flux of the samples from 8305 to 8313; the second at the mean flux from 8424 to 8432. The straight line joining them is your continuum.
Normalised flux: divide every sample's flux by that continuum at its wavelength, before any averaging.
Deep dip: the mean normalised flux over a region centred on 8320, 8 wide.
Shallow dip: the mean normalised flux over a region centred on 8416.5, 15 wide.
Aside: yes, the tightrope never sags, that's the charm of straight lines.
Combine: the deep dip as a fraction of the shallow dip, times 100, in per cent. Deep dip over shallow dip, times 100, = 100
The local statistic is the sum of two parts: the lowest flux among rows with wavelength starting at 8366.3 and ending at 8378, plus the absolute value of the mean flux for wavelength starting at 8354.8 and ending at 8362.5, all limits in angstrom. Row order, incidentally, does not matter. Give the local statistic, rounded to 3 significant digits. 36.6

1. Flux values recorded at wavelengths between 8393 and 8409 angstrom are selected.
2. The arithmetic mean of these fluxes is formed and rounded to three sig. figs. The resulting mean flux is 18.3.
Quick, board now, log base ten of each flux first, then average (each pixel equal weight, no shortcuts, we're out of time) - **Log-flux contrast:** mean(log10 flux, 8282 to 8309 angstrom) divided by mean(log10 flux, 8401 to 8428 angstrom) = 1.00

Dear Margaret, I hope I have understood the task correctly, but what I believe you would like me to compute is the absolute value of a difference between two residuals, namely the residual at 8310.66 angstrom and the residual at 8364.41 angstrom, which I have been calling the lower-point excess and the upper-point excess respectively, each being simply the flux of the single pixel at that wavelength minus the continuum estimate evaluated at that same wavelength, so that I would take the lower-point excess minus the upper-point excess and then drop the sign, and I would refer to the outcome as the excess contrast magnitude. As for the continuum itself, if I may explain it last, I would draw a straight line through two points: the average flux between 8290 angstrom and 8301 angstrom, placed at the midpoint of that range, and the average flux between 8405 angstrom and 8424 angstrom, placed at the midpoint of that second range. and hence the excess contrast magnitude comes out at 0.2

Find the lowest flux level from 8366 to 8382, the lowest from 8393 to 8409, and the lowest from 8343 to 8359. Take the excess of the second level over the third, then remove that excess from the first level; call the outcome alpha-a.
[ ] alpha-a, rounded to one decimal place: 17.6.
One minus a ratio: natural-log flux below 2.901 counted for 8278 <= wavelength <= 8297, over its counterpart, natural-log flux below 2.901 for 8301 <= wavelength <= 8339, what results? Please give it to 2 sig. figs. 1.0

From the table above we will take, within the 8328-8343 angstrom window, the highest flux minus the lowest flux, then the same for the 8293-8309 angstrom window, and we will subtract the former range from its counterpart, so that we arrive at -0.2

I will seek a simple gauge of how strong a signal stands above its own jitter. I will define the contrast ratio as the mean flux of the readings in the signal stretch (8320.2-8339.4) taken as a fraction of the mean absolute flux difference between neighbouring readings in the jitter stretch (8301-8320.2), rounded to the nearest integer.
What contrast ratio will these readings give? 29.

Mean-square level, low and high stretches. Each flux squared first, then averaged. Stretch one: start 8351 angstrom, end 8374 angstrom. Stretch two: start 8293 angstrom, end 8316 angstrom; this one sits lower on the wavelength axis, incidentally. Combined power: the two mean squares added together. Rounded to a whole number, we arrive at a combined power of 677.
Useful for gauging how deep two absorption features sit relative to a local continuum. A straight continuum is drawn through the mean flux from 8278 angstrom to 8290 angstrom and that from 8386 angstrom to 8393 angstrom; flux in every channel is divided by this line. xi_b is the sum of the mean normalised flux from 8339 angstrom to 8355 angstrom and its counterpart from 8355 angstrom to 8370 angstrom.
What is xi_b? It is 2.02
